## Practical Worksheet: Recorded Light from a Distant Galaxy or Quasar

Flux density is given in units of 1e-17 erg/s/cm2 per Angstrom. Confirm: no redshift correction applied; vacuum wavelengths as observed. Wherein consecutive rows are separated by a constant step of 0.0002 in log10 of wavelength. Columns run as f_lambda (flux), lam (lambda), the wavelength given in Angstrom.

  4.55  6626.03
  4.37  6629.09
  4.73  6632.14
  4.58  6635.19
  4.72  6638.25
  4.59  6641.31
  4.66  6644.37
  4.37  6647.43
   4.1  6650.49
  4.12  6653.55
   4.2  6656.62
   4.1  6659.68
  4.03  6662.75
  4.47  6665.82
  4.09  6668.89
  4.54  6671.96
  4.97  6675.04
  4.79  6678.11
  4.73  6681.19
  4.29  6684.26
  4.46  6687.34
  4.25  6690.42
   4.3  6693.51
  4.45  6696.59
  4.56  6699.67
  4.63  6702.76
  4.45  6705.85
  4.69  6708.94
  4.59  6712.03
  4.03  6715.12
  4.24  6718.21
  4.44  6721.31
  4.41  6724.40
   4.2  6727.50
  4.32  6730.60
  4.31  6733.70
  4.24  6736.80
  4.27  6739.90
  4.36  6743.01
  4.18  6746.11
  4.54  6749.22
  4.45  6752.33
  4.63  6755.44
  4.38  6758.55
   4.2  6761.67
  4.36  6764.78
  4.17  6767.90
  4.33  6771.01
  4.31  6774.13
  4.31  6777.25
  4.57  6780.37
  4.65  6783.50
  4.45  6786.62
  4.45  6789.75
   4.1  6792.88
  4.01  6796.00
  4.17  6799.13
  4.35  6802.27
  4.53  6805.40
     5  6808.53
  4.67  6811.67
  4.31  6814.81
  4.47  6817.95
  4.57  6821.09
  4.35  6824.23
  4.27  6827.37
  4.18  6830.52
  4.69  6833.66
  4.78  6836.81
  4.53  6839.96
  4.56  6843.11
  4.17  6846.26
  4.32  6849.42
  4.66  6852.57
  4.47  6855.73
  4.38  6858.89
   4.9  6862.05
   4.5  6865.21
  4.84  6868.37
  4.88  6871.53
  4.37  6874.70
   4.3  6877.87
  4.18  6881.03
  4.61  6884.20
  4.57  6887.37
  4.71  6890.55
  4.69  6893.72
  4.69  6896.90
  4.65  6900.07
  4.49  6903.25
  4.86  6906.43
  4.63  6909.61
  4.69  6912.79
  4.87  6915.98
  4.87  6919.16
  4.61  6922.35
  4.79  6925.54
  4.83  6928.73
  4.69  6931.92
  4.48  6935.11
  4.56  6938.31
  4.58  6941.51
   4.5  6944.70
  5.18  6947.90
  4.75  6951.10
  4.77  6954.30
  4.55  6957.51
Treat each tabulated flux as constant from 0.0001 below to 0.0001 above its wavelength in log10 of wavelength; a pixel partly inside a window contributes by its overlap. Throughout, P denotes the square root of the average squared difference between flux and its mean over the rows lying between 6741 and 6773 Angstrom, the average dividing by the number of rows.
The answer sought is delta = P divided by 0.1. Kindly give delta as 1.4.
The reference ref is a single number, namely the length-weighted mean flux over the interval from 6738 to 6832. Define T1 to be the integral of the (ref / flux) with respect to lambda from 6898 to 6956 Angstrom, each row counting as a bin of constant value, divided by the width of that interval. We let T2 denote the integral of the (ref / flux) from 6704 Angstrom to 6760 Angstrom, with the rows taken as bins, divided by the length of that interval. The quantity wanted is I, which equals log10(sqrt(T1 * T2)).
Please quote -0.014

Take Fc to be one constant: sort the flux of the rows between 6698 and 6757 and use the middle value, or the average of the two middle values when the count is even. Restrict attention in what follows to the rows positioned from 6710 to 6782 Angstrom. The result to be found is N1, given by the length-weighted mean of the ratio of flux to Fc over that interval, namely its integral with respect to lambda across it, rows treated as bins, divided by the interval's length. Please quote 0.98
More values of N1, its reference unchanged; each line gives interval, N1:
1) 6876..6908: 1.04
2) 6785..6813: 1.00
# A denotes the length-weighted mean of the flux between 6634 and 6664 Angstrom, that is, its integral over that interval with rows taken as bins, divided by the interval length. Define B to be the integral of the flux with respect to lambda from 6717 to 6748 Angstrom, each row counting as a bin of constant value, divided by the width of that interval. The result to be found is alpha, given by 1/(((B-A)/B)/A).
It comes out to -401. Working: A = 4.35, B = 4.30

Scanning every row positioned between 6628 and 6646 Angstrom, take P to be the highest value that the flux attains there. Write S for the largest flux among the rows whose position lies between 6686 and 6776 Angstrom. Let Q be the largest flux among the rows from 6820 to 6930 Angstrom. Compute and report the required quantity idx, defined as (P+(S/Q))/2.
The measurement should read 2.84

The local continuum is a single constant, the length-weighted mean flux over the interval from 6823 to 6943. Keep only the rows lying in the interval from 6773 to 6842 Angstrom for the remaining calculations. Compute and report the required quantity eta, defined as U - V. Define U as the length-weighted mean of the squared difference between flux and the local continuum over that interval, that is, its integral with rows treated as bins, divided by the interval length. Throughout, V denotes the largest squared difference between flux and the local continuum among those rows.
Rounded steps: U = 0.07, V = 0.33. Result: -0.26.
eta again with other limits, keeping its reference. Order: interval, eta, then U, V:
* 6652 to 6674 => -0.14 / 0.17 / 0.31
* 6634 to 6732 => -0.22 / 0.09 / 0.31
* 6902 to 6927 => -0.04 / 0.04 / 0.08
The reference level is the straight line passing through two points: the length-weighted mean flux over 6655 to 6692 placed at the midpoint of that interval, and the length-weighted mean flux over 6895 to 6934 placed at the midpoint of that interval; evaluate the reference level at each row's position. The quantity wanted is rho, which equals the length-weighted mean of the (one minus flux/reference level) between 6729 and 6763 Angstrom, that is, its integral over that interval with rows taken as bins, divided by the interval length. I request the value 0.03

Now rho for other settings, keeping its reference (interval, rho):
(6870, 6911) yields 0.02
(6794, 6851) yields 0.04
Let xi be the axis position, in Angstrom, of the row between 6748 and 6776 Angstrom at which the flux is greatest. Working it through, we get 6755.44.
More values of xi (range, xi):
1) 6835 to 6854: 6836.81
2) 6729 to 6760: 6755.44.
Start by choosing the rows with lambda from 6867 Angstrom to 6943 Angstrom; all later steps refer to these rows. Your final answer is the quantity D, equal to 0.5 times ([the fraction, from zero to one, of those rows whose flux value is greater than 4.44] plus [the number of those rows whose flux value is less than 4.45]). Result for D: 1.9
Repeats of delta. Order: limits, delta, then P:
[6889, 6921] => 1.2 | 0.12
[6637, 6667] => 2.5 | 0.25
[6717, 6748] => 0.8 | 0.08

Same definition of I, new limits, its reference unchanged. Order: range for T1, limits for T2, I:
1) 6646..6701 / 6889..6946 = -0.013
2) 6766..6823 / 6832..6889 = -0.008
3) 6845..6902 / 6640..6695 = -0.007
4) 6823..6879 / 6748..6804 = -0.004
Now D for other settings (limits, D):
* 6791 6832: 4.2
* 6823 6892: 4.8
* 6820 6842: 1.8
